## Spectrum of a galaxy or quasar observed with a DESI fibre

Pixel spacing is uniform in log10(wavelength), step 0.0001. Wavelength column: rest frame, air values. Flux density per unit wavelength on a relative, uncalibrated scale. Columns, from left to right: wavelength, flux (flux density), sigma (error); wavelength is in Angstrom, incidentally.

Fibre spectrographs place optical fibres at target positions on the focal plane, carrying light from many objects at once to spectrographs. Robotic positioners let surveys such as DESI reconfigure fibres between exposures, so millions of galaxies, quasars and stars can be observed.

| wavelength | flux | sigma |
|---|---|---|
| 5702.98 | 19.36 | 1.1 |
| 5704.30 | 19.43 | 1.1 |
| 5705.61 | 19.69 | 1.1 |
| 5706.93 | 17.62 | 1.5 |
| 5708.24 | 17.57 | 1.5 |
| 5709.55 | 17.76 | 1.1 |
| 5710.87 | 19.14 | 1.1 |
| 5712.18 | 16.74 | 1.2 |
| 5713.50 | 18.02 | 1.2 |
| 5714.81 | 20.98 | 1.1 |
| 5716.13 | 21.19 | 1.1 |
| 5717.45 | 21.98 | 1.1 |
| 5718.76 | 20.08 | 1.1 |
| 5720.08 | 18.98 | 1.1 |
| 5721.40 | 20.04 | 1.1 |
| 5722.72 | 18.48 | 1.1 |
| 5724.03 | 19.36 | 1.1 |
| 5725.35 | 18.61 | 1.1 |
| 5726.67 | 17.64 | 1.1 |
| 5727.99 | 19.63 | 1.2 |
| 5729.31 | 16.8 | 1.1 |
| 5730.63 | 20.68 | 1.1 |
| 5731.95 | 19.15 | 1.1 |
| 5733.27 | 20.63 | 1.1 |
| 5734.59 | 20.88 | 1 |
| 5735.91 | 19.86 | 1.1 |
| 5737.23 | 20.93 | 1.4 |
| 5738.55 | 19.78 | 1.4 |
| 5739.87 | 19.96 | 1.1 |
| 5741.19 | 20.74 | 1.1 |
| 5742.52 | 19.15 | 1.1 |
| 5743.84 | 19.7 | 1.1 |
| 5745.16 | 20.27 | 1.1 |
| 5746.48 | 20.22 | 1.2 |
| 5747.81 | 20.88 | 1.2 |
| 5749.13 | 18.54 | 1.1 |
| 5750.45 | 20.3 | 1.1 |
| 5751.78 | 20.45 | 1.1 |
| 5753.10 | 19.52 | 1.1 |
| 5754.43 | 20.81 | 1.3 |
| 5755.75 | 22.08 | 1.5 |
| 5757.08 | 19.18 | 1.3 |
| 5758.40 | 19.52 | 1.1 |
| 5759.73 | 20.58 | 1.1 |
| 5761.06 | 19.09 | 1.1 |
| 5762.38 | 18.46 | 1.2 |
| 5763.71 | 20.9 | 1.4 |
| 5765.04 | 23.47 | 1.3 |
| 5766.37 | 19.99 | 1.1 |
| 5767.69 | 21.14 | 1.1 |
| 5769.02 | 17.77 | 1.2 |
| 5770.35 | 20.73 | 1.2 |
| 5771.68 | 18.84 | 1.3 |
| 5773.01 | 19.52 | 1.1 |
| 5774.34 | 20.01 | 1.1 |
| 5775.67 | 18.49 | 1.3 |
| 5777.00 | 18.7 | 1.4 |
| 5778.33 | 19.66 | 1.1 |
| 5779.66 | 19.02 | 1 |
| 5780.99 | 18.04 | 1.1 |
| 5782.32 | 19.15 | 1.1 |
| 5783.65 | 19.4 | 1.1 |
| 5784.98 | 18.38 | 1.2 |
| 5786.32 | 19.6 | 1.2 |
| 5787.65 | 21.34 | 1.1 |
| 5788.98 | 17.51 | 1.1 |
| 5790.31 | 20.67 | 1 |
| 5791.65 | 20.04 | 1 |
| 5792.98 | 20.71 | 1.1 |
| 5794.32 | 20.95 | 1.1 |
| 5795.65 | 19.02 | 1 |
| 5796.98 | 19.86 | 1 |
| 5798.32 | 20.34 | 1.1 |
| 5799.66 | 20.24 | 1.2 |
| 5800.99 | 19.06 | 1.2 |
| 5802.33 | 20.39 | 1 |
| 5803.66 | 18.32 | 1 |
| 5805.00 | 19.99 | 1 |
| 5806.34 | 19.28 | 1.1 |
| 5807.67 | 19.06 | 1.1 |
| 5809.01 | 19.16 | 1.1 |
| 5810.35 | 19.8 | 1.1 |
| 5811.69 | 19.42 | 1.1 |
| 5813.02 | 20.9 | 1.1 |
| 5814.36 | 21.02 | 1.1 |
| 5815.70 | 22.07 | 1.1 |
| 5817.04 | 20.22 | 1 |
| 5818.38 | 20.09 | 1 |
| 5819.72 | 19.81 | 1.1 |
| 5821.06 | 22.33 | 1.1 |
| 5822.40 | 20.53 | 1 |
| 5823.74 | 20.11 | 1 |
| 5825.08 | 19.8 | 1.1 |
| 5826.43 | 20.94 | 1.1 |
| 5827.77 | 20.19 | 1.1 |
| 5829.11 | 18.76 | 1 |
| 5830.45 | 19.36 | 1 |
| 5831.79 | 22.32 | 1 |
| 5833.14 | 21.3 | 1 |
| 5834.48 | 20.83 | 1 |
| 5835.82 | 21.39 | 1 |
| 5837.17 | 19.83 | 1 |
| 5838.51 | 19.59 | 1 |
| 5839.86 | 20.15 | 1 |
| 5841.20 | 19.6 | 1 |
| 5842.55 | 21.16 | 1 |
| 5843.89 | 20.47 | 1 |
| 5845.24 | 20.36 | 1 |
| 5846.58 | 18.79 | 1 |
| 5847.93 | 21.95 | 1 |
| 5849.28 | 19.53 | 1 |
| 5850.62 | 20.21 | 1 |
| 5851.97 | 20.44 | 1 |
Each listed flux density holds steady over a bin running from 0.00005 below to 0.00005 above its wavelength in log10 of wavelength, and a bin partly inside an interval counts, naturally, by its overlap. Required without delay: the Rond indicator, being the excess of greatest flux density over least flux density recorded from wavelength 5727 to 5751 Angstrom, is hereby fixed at 4.1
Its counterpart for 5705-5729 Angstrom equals 5.2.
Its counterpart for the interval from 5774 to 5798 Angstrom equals 3.8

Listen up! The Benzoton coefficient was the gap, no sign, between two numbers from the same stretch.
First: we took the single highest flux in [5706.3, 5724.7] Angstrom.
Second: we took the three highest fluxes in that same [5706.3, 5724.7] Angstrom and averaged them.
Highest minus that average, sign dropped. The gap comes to 0.60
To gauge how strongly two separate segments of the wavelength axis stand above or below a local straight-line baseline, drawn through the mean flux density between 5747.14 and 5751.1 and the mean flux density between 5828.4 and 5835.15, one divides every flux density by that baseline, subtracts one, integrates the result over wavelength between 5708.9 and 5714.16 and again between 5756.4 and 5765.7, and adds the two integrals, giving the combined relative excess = -0.378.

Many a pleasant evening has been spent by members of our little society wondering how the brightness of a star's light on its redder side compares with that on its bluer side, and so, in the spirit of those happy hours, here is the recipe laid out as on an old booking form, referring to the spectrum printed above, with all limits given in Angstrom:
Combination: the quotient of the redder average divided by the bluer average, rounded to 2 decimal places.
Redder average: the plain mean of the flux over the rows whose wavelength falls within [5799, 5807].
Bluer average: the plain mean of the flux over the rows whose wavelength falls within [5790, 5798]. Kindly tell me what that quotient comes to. 0.97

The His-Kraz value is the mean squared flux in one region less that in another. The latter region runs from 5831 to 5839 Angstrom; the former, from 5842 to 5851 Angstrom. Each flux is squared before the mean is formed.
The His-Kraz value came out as -22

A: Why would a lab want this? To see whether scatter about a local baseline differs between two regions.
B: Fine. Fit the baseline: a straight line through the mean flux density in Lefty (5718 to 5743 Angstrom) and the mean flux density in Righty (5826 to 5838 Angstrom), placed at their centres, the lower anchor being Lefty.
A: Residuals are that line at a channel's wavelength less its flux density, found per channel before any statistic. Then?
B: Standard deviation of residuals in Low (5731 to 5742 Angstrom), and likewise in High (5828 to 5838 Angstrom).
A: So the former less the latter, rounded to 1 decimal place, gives -0.6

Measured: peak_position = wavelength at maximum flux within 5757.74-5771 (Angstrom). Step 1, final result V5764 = 5765.04 Angstrom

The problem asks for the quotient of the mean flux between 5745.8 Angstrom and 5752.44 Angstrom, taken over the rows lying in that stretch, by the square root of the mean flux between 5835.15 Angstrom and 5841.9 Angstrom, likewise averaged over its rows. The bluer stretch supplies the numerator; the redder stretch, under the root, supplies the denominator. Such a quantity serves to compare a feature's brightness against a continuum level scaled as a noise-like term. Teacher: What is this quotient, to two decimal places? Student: 4.48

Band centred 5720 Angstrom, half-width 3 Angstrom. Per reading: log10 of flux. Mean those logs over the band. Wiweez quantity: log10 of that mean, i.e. 0.113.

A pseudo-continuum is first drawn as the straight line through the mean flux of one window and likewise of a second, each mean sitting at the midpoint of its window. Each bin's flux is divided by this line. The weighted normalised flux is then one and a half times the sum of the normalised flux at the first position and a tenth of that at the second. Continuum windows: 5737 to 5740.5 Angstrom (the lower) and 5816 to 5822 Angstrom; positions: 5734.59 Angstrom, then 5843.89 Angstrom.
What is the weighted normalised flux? 1.70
